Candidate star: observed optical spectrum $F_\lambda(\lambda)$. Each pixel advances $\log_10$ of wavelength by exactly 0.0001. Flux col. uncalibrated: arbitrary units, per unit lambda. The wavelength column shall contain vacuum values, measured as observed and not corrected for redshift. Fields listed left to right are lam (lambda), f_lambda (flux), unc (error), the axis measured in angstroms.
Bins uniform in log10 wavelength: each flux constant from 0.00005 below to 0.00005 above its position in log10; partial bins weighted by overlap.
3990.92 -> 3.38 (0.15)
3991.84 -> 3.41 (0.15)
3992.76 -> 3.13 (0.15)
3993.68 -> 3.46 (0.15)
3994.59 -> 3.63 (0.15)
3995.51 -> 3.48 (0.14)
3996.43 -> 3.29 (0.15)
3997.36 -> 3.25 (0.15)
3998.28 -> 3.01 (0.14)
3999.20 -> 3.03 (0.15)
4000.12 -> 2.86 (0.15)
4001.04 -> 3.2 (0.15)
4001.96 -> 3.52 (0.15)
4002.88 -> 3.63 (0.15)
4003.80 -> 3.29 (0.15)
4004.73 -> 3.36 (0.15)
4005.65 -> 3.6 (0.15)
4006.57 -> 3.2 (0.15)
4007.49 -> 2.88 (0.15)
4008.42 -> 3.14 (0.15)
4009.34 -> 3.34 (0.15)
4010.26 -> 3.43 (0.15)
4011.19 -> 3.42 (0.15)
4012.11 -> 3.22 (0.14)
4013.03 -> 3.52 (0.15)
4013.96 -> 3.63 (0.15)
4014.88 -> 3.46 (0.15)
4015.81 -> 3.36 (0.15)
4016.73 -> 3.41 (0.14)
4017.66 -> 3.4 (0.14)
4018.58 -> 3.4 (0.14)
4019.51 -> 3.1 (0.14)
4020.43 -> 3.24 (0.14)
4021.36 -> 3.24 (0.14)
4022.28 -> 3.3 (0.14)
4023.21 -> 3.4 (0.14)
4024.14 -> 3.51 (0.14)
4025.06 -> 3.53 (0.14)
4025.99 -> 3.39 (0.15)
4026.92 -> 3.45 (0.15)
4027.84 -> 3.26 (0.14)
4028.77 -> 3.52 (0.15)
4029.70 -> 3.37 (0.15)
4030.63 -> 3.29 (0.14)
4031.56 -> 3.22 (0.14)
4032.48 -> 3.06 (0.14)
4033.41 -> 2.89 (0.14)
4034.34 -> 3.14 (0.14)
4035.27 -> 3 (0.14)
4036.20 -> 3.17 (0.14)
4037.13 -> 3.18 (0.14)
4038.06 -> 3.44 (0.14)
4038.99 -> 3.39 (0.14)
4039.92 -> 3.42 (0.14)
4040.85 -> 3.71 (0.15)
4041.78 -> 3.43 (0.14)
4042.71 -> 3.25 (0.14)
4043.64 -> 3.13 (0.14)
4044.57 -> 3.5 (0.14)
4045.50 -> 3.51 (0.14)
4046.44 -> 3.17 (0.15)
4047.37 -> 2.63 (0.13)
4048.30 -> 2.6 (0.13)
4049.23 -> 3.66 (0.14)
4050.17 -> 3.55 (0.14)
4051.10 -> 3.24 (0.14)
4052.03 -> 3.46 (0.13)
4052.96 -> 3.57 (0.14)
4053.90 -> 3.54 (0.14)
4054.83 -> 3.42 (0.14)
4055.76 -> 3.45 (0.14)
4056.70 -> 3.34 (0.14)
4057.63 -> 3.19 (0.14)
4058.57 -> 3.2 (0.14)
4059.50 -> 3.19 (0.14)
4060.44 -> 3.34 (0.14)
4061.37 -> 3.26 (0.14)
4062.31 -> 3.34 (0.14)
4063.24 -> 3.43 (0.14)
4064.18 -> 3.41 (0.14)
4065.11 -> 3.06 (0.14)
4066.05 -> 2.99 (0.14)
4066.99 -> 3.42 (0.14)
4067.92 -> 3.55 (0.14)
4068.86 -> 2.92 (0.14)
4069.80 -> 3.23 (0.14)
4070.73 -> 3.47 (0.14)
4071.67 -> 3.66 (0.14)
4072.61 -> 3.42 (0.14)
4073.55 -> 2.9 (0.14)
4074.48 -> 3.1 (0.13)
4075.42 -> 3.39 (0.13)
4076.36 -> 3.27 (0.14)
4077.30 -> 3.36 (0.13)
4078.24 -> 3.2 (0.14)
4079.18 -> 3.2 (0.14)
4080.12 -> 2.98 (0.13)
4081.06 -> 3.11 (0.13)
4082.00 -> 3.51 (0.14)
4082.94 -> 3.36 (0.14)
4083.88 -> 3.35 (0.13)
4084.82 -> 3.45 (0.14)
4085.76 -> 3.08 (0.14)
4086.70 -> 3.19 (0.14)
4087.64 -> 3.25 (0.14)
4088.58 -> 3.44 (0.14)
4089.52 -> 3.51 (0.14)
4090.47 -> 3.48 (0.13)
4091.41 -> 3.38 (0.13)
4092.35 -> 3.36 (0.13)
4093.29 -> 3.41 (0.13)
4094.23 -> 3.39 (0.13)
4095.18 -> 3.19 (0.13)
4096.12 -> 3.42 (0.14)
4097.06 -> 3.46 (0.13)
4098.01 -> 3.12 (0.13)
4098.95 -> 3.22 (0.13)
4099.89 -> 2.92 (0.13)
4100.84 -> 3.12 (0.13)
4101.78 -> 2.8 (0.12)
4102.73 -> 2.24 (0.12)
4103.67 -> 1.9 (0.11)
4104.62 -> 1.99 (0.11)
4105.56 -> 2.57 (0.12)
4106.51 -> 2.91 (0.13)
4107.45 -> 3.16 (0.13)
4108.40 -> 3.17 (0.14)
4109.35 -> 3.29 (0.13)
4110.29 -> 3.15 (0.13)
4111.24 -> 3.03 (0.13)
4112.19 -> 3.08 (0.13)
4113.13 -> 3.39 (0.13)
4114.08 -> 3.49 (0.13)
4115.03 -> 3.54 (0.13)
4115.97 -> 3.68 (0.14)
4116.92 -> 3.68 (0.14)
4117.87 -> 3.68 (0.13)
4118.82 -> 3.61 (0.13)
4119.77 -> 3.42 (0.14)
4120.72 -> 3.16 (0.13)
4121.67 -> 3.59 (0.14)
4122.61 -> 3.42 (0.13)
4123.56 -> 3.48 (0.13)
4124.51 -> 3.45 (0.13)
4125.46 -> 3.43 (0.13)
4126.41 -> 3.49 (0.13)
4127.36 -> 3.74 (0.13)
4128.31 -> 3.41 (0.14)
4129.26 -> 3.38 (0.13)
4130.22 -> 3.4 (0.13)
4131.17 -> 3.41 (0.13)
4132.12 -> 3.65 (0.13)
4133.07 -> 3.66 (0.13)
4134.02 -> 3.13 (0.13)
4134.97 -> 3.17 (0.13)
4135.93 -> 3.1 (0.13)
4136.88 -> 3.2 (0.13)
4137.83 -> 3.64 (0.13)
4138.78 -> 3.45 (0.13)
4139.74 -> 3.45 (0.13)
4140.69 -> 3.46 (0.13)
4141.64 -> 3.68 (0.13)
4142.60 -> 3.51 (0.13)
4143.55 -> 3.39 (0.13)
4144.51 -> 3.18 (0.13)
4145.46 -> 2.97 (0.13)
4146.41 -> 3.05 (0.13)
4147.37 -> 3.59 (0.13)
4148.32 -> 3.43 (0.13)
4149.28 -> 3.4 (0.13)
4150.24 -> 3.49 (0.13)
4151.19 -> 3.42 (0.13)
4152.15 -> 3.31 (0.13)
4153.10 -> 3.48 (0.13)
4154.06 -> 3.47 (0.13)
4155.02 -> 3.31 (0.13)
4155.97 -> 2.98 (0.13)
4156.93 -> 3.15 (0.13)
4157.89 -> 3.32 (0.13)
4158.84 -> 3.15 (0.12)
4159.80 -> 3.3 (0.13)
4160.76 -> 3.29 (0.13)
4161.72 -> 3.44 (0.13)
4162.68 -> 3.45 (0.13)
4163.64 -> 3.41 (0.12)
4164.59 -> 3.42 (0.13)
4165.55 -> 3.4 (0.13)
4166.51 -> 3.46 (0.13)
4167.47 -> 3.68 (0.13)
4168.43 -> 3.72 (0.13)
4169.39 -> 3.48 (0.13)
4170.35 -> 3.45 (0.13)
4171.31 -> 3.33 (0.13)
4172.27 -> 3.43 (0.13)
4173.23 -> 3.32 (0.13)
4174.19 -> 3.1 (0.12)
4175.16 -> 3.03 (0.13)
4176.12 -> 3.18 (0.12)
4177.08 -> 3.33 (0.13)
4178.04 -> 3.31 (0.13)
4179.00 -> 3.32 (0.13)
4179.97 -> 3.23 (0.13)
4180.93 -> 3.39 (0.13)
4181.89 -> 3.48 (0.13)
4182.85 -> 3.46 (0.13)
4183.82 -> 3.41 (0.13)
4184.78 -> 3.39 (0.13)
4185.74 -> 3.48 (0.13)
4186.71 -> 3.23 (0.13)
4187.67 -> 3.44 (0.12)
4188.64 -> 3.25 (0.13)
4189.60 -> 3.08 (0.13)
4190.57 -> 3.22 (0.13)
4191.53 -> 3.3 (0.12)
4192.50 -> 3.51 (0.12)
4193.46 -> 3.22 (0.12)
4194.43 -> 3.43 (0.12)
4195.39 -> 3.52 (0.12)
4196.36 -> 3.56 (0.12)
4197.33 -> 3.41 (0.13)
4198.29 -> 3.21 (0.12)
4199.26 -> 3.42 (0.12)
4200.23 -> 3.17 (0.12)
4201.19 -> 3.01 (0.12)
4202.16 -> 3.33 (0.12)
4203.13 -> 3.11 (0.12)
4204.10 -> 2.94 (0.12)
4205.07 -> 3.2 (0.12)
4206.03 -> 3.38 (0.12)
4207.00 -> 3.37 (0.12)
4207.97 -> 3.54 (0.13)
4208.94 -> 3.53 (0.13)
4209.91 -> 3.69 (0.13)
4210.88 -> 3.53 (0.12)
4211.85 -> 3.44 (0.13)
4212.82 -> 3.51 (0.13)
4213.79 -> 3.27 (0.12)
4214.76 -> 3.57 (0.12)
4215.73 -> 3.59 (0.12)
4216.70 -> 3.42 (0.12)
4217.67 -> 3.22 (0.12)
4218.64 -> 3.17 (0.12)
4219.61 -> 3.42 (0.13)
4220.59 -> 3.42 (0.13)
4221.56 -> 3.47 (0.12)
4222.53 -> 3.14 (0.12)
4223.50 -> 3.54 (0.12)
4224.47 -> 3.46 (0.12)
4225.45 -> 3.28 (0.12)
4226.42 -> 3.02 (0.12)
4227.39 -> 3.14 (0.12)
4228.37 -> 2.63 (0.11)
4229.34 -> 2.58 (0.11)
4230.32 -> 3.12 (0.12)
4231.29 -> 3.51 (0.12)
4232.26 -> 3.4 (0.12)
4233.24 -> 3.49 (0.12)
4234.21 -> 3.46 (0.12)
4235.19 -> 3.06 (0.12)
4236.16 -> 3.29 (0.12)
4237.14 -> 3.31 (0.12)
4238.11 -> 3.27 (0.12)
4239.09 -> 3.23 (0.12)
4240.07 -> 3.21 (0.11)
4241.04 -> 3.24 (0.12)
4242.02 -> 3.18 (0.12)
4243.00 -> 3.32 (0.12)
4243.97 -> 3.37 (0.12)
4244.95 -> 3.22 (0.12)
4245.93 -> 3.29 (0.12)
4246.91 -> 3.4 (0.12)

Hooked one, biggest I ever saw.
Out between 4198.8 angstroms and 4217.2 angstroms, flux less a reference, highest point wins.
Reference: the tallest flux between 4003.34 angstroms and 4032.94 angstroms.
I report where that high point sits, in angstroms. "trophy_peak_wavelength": 4209.91 angstroms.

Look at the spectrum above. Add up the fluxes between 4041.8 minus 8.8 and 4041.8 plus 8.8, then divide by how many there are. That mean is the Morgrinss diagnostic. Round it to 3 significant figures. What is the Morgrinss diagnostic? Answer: 3.25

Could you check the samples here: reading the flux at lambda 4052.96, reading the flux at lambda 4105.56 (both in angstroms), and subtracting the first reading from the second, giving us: -1.0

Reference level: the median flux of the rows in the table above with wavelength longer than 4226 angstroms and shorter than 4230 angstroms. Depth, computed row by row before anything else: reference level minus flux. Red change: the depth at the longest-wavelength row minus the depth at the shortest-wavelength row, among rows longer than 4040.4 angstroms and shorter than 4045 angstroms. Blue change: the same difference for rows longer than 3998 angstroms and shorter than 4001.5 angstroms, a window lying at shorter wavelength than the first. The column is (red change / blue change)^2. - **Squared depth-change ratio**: 1.2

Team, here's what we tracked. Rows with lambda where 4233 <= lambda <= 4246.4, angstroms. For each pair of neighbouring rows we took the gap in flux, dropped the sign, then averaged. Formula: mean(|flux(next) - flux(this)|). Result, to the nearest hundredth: 0.10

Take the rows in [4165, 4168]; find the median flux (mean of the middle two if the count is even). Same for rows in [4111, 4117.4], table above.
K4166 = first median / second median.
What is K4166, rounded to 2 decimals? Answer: 0.99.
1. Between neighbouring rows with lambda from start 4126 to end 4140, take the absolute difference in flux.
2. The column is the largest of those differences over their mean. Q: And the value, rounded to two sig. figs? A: 3.3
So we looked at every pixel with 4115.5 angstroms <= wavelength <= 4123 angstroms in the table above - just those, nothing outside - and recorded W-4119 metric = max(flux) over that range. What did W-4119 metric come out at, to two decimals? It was 3.68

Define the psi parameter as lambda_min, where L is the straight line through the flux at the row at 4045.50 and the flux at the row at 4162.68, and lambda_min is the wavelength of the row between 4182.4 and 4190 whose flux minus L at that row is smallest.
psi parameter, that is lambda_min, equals 4189.60 angstroms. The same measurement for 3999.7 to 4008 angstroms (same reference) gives 4000.12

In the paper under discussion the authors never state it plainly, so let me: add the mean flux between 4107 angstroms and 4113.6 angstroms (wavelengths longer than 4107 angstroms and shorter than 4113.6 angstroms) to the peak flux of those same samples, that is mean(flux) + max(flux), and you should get 6.6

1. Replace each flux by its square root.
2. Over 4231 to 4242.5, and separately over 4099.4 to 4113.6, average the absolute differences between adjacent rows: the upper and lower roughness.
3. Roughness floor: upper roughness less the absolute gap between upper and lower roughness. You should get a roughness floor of -0.02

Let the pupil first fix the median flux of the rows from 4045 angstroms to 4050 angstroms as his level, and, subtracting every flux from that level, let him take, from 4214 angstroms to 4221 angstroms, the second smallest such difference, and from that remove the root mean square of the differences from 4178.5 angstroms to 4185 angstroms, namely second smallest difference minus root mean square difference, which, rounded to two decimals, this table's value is -0.63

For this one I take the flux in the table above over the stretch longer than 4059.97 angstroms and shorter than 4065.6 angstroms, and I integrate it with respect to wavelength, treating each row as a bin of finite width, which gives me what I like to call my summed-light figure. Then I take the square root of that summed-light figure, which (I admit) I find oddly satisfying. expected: 4.31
